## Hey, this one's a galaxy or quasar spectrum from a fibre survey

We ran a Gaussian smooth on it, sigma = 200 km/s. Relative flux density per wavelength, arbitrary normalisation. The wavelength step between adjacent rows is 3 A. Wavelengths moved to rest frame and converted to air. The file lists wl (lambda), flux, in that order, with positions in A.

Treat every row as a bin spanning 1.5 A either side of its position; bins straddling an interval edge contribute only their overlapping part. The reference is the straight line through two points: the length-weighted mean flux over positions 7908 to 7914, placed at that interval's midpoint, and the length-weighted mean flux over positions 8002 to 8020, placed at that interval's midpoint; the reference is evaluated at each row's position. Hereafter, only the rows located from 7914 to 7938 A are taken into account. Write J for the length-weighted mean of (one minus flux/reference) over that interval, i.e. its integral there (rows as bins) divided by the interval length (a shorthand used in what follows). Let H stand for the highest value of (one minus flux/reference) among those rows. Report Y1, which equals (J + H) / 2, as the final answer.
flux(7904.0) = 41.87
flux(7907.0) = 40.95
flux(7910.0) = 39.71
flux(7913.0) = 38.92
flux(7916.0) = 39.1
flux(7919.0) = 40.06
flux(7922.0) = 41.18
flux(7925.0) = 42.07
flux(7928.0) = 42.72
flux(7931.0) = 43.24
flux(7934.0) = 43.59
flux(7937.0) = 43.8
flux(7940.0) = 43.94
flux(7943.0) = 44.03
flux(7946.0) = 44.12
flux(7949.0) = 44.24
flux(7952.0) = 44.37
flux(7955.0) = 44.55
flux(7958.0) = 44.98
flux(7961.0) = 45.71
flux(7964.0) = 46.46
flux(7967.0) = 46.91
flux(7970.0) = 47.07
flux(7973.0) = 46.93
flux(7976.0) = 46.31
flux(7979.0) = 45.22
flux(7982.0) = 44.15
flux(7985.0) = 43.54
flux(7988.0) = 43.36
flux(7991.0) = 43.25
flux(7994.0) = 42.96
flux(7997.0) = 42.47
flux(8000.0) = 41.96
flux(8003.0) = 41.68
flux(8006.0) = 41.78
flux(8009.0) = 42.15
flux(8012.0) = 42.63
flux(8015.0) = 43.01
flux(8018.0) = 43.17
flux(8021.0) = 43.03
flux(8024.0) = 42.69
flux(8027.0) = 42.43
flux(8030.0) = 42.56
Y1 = -0.018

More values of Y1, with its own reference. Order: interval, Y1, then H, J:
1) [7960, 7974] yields -0.125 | -0.116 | -0.134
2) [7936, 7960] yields -0.090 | -0.088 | -0.092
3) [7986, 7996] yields -0.028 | -0.024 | -0.032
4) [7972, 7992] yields -0.054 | -0.033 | -0.074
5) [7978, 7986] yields -0.055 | -0.045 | -0.065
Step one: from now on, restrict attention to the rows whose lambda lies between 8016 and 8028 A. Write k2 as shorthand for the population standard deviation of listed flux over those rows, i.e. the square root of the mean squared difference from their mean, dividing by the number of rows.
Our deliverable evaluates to 0.3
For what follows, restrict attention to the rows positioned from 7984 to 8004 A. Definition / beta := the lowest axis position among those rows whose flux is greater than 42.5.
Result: 7985.0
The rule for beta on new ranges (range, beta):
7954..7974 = 7955.0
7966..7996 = 7967.0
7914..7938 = 7928.0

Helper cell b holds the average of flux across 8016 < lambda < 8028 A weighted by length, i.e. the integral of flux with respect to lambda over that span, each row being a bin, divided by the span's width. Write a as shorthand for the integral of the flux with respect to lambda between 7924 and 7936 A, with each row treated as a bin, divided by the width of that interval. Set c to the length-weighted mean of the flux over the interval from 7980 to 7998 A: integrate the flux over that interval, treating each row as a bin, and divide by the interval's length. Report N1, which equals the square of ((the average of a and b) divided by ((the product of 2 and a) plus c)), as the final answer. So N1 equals 0.110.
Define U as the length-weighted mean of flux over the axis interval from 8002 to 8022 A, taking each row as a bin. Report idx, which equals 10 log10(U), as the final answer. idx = 16.3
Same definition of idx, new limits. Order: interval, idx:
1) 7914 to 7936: 16.2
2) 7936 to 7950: 16.4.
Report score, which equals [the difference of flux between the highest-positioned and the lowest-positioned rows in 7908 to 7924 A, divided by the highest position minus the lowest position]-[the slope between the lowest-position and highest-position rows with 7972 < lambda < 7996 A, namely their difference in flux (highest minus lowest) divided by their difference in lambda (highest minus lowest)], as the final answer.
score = 0.3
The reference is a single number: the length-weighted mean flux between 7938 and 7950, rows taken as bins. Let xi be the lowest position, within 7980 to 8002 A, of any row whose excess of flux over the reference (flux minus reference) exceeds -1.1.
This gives 7982.0 A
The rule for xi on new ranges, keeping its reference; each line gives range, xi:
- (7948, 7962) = 7949.0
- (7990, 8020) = 7991.0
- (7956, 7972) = 7958.0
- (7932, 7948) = 7934.0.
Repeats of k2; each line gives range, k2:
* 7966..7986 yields 1.3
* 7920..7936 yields 0.9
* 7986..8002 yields 0.5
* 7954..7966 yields 0.7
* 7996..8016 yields 0.4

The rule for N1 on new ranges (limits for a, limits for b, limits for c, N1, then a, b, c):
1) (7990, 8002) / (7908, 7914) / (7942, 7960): 0.100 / 42.6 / 39.5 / 44.4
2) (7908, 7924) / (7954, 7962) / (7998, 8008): 0.122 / 39.9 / 45.1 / 41.9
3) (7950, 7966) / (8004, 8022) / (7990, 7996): 0.108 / 45.2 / 42.6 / 43.0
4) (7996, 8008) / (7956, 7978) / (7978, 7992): 0.119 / 42.0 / 46.3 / 43.9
